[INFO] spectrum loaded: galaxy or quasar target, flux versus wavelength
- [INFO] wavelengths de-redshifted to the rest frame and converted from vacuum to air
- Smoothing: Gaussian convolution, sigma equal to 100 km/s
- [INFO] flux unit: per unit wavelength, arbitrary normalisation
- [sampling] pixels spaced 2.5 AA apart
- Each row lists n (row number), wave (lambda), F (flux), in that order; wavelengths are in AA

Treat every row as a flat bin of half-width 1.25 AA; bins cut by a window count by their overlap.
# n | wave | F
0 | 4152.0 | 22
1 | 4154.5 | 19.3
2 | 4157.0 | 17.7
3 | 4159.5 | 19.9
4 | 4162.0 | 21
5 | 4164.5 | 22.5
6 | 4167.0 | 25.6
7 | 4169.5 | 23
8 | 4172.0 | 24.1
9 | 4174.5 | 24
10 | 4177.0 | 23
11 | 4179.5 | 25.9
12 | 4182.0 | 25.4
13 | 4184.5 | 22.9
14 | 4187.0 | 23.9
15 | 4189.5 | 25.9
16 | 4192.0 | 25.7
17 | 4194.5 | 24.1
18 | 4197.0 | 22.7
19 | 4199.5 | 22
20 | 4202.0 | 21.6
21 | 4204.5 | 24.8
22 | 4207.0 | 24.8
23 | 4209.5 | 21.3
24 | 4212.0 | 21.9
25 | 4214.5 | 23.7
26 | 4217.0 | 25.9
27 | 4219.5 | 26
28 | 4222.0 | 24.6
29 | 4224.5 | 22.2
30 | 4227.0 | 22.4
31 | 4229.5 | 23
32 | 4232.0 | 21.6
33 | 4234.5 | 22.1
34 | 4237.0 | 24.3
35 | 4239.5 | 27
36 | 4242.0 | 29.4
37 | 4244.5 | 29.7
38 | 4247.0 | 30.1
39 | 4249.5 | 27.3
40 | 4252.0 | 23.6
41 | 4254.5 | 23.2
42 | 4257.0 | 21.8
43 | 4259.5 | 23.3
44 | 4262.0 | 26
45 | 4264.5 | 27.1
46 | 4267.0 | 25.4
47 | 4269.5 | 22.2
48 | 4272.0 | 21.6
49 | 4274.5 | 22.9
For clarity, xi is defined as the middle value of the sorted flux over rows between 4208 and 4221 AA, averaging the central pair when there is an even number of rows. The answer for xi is 23.7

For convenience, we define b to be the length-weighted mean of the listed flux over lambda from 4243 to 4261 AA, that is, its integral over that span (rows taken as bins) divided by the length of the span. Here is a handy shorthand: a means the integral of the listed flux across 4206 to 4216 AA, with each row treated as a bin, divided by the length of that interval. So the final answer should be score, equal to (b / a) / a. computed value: 0.049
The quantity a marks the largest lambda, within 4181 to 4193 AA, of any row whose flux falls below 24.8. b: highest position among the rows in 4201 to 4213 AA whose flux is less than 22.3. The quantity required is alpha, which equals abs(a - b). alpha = 25.0 AA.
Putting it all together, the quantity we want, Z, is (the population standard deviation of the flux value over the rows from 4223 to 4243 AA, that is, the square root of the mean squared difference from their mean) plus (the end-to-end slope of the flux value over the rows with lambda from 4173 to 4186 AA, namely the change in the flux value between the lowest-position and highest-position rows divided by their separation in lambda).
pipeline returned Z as 2.5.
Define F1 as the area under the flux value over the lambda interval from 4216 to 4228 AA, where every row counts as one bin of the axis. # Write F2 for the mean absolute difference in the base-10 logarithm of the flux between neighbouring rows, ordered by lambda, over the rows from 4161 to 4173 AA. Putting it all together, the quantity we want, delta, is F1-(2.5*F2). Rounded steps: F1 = 291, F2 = 0.038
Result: 291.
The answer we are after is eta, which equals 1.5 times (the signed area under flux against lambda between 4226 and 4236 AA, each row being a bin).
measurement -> 335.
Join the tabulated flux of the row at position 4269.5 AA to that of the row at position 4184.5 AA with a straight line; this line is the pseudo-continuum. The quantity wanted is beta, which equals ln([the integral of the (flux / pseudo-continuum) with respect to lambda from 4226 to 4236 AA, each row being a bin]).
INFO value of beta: 2.29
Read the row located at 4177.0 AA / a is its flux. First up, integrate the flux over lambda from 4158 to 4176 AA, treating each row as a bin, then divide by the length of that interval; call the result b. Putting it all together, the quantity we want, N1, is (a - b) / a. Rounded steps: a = 23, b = 22.8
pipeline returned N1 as 0.01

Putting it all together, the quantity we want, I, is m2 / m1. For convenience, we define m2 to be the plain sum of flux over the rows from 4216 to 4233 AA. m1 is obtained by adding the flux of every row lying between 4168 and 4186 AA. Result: 0.98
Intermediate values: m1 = 168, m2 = 166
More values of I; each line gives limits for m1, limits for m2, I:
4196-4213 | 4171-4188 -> 1.06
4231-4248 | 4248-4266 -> 0.94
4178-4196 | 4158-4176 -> 0.92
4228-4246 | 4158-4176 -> 0.90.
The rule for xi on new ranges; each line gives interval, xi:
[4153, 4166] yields 19.9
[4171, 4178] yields 24.0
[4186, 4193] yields 25.7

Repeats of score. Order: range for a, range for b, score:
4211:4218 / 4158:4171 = 0.039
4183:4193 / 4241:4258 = 0.044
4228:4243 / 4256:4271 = 0.041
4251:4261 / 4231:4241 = 0.045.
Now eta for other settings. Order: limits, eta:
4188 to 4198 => 369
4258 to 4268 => 380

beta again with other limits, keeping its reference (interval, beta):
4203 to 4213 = 2.32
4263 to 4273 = 2.39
